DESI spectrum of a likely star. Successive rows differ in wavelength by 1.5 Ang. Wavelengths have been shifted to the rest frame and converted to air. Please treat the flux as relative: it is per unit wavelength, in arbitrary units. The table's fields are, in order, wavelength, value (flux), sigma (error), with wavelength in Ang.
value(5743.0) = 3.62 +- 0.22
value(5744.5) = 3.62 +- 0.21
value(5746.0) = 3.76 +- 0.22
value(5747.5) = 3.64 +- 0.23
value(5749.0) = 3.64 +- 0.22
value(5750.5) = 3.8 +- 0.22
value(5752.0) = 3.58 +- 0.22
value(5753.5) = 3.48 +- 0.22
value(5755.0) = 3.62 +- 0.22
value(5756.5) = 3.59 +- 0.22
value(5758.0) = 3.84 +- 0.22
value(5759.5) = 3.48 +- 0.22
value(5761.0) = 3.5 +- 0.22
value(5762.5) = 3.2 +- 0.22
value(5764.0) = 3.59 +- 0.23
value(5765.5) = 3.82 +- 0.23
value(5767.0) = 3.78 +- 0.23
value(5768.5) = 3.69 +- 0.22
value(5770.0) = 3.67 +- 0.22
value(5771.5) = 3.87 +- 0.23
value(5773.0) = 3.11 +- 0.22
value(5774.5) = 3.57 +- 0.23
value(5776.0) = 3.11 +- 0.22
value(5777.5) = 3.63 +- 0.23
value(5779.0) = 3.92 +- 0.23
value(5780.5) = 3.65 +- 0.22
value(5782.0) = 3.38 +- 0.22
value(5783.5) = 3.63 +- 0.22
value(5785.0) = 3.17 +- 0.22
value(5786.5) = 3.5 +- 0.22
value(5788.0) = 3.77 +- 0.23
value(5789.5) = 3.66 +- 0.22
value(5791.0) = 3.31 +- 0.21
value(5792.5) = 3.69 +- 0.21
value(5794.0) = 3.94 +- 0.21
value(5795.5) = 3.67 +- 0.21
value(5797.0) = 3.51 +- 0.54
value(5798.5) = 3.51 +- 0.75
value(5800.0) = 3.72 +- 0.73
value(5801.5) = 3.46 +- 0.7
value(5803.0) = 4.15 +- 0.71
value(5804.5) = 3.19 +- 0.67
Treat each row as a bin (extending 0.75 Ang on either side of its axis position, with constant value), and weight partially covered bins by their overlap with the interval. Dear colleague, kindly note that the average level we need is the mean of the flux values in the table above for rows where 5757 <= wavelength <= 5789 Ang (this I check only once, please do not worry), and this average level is 3.57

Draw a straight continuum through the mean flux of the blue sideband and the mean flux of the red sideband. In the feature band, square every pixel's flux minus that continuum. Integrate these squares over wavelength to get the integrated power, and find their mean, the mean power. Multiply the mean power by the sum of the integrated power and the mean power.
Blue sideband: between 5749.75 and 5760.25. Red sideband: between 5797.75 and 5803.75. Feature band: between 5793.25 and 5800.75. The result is 0.006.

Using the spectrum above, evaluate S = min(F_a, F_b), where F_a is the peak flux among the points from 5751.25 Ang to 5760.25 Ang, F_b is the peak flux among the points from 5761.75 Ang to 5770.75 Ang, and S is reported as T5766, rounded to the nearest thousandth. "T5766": 3.820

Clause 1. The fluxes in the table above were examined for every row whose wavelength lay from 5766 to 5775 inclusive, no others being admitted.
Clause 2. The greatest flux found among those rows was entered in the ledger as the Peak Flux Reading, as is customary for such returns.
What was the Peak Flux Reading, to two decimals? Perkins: 3.87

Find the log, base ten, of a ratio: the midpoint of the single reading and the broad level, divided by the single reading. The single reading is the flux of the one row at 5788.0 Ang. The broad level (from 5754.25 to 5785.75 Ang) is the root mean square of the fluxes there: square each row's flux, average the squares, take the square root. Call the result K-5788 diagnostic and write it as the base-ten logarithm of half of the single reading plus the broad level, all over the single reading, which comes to -0.012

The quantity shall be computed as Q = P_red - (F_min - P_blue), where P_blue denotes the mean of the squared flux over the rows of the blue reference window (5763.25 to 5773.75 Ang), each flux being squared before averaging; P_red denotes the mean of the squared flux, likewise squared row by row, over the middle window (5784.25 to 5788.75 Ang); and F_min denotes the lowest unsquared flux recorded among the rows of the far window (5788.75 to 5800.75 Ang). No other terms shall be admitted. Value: 22.2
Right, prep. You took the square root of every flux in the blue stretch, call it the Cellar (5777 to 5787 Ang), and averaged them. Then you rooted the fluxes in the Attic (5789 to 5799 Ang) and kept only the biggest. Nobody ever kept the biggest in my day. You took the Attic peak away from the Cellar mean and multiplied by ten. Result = -1.01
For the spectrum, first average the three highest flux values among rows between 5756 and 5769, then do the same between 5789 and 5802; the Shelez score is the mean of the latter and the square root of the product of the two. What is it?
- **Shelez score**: 3.79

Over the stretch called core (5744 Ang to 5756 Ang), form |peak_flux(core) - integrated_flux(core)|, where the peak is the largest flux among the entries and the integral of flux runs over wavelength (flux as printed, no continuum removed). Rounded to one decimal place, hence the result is 39.9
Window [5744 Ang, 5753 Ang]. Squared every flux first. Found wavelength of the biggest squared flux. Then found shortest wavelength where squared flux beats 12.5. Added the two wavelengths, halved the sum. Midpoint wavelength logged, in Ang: 5747.5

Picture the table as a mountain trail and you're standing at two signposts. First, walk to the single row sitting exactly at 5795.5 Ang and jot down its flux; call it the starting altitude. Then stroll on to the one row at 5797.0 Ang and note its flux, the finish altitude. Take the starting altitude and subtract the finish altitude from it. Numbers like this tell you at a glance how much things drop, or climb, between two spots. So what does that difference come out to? 0.16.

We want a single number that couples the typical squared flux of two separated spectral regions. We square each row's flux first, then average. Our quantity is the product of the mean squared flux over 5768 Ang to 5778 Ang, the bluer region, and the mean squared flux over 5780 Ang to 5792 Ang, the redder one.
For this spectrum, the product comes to 154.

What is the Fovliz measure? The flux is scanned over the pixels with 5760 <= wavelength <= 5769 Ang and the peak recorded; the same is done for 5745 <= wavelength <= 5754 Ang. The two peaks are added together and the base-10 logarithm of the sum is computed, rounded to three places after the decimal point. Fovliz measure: 0.882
